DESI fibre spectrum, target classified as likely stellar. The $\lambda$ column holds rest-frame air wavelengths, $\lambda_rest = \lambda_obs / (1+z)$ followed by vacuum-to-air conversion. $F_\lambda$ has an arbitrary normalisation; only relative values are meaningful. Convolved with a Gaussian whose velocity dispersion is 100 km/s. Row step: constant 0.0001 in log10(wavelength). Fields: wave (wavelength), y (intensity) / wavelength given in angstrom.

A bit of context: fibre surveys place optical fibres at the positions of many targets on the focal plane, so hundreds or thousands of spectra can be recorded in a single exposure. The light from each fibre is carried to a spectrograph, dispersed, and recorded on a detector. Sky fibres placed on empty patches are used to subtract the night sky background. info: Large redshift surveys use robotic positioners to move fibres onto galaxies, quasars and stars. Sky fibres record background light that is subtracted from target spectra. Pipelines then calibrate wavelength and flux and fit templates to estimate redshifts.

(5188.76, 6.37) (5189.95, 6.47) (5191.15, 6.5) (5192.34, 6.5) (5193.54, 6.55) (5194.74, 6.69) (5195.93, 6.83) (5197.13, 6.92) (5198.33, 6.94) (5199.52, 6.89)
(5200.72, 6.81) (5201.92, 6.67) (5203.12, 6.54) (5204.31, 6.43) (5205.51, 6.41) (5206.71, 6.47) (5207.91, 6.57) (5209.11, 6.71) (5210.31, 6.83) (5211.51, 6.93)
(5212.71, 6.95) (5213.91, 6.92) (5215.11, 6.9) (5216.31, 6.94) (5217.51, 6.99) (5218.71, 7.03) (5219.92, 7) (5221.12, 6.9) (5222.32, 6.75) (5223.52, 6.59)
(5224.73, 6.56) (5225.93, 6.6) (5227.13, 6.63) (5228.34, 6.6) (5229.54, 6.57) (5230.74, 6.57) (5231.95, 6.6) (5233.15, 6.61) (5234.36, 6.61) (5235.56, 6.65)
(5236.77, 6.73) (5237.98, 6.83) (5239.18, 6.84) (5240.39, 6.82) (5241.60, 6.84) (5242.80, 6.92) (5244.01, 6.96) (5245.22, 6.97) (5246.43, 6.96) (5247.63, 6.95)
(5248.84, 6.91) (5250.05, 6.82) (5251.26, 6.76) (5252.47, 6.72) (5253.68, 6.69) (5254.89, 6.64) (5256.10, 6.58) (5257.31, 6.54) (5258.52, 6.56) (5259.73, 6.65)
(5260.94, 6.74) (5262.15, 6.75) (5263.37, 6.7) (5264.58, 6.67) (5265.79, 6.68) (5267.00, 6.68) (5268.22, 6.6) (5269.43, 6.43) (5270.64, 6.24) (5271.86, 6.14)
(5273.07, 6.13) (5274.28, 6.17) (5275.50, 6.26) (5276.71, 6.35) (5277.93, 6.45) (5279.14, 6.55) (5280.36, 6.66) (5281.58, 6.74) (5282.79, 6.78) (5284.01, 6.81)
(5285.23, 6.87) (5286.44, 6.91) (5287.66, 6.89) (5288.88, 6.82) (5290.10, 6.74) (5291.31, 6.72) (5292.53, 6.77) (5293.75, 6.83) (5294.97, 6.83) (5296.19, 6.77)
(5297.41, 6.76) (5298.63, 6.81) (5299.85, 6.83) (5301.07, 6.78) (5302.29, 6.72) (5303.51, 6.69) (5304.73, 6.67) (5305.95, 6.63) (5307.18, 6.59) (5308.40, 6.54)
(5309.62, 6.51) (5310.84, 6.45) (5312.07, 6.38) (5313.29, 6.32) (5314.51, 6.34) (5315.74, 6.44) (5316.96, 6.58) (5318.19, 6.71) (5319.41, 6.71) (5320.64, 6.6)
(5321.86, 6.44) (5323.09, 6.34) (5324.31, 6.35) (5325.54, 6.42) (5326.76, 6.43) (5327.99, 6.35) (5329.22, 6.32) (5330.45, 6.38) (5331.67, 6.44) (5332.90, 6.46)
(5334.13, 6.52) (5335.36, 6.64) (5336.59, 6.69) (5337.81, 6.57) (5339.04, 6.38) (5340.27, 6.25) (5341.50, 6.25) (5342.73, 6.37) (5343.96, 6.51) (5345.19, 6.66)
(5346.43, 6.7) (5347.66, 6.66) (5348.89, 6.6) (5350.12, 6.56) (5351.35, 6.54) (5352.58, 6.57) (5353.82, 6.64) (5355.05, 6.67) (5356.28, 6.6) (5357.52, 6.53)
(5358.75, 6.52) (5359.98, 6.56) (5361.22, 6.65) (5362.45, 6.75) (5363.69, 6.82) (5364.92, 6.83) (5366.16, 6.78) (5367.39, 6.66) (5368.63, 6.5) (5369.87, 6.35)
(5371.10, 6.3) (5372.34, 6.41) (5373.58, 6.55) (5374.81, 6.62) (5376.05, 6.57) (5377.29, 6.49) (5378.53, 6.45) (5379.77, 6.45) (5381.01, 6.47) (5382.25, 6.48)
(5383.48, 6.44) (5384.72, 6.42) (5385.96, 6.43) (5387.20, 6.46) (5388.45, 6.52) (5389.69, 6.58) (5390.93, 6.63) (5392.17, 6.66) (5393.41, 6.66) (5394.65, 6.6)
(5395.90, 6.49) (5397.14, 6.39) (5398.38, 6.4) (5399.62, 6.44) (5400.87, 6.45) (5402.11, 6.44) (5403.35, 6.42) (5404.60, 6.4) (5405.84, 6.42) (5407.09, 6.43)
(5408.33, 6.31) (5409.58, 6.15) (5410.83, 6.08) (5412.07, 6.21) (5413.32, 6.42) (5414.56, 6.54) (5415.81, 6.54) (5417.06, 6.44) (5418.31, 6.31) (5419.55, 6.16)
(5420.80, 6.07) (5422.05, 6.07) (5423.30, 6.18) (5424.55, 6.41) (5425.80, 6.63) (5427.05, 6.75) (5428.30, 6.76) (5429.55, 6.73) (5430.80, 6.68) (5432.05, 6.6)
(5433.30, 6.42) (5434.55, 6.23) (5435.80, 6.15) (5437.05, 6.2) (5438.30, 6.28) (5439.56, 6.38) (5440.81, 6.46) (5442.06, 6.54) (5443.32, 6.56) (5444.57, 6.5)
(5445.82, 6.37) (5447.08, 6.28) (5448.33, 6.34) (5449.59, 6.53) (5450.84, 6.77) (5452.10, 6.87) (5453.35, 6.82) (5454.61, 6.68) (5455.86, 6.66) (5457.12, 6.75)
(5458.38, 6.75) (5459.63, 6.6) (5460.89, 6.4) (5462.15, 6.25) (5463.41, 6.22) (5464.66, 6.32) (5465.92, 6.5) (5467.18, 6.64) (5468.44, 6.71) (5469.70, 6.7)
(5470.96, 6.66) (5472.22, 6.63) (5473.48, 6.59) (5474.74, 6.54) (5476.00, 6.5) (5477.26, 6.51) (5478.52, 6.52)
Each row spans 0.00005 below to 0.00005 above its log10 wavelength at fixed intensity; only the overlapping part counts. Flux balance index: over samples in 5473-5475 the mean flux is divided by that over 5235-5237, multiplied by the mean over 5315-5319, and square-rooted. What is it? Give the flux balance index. 2.54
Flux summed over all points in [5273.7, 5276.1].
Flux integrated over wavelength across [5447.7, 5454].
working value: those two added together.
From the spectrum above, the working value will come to 54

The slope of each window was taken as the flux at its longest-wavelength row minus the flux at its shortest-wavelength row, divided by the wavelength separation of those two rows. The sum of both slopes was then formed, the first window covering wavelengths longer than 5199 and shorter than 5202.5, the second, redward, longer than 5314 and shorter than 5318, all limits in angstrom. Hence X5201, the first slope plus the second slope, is 0.006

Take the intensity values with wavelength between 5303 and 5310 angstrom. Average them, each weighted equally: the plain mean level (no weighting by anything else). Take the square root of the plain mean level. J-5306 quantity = 2.57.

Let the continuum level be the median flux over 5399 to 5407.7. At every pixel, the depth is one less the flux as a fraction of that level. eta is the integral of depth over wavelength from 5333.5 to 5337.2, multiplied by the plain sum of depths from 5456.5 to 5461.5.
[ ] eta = 0.013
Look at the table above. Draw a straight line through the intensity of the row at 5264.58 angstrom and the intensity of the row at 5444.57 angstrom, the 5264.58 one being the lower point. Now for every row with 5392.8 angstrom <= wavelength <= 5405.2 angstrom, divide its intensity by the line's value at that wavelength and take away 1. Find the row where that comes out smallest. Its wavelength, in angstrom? 5397.14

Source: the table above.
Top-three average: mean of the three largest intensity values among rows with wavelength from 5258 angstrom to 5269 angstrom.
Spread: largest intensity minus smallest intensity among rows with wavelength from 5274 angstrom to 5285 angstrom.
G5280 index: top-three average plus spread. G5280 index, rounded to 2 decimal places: 7.37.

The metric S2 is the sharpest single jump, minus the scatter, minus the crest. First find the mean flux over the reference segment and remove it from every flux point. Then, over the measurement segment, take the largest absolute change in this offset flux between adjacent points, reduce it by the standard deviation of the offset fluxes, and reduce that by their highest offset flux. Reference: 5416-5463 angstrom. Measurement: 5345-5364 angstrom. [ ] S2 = -0.33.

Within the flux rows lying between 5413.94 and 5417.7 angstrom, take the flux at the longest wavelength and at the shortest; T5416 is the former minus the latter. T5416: -0.10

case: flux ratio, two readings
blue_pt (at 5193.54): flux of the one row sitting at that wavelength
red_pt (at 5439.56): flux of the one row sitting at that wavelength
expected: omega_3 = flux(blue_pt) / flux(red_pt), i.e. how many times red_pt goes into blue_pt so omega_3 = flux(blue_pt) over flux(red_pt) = 1.03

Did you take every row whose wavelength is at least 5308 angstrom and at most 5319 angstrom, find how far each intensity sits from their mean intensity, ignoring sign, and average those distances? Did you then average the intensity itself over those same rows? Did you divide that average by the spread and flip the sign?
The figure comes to -66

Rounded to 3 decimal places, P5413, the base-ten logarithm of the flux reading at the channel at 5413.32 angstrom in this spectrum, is 0.808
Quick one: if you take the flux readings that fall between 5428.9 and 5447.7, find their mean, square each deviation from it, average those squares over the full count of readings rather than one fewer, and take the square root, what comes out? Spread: 0.17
